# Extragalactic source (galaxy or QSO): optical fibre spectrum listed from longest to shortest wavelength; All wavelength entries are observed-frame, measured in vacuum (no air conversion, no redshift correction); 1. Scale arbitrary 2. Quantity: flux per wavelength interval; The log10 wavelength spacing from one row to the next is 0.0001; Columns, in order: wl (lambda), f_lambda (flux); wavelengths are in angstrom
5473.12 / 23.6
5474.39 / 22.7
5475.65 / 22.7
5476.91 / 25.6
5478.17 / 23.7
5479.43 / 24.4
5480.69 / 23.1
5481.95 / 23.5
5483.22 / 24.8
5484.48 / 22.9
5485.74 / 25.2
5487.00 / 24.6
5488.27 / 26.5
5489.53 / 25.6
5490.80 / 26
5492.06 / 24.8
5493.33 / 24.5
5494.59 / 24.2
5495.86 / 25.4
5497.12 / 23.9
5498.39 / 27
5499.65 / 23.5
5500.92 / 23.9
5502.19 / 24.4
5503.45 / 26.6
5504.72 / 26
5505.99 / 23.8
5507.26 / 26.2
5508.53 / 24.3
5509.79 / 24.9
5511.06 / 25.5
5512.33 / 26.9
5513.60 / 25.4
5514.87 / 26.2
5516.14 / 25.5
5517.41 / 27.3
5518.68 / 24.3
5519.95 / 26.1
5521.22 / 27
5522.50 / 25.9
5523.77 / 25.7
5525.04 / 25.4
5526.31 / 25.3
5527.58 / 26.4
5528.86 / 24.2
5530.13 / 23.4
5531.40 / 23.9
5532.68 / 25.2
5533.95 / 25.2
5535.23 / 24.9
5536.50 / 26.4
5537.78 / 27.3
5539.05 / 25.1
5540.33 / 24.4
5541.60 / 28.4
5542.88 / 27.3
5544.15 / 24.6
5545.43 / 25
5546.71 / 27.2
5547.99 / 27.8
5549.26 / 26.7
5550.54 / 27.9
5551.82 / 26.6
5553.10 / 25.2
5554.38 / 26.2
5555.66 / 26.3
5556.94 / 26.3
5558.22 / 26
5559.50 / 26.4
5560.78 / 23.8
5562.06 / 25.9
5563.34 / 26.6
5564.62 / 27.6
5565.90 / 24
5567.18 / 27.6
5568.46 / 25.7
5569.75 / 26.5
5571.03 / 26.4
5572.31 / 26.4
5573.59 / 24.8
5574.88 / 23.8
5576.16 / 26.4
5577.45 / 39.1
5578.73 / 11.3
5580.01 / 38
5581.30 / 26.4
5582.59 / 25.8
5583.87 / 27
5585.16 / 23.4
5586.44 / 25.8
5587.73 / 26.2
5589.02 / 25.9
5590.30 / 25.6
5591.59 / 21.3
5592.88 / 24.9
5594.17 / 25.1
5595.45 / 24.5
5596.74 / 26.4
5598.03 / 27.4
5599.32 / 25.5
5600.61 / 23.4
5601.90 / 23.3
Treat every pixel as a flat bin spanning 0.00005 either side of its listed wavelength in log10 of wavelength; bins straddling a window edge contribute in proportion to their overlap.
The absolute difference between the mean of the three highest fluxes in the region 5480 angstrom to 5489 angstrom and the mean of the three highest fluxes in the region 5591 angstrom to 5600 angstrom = 0.93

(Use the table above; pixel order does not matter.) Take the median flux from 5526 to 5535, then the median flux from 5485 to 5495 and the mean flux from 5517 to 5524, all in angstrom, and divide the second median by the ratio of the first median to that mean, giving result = 25.8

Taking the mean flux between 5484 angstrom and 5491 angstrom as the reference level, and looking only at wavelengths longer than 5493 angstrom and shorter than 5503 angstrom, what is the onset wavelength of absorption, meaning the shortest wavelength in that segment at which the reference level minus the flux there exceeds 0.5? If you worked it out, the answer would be 5493.33 angstrom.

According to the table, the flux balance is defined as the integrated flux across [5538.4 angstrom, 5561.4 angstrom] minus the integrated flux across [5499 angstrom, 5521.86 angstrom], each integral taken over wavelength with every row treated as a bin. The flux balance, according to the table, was 21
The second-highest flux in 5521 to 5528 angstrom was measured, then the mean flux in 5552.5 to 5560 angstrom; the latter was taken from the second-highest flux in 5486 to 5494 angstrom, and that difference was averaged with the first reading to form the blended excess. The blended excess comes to 13.17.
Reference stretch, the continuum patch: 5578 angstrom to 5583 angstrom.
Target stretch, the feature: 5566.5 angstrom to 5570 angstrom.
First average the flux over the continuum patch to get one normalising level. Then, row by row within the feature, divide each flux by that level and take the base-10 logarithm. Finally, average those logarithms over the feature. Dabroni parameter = 0.02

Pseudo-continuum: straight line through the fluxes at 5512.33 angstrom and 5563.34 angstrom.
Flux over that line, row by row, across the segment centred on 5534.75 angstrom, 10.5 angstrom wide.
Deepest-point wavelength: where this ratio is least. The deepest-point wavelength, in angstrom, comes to 5530.13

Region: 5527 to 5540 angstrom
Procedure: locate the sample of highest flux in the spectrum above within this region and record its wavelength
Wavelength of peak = 5537.78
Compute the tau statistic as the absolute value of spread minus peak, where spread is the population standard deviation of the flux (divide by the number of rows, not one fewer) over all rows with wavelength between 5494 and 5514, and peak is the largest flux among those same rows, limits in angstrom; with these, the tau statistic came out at 25.9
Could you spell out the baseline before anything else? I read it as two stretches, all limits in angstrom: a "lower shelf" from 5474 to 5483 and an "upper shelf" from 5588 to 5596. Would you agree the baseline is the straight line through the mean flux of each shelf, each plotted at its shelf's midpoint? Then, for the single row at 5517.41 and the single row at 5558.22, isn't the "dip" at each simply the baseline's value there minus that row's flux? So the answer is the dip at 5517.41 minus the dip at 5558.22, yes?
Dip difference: -1.6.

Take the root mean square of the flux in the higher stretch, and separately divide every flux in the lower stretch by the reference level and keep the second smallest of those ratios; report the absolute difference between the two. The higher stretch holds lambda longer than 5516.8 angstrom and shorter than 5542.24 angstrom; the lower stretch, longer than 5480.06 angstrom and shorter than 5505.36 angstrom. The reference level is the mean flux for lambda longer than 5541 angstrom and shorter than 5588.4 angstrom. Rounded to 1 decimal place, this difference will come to 24.7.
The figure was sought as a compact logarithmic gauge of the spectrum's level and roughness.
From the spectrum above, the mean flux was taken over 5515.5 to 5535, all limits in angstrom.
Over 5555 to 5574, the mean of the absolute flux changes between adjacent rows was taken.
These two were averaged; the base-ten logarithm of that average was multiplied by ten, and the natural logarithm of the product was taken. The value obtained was 2.421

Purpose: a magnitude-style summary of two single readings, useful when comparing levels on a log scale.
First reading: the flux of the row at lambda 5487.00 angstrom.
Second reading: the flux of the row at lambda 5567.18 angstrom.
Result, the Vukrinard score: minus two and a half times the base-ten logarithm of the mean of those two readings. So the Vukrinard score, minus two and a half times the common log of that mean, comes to -3.54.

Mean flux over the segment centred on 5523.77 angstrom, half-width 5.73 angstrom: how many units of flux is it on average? 25.59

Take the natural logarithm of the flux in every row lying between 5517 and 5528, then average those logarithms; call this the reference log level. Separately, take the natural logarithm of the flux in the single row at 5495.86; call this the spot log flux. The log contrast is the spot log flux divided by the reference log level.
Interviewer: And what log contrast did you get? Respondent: 0.99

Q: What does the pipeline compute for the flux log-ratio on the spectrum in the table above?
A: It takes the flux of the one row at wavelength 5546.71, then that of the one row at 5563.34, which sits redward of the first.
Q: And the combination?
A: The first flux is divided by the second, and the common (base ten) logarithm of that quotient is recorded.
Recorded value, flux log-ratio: 0.01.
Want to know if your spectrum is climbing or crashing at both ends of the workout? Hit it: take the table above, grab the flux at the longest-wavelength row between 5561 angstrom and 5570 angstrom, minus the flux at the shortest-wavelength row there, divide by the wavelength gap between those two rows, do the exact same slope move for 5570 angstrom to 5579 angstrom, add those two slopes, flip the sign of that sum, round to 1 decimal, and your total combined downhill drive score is 1.9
